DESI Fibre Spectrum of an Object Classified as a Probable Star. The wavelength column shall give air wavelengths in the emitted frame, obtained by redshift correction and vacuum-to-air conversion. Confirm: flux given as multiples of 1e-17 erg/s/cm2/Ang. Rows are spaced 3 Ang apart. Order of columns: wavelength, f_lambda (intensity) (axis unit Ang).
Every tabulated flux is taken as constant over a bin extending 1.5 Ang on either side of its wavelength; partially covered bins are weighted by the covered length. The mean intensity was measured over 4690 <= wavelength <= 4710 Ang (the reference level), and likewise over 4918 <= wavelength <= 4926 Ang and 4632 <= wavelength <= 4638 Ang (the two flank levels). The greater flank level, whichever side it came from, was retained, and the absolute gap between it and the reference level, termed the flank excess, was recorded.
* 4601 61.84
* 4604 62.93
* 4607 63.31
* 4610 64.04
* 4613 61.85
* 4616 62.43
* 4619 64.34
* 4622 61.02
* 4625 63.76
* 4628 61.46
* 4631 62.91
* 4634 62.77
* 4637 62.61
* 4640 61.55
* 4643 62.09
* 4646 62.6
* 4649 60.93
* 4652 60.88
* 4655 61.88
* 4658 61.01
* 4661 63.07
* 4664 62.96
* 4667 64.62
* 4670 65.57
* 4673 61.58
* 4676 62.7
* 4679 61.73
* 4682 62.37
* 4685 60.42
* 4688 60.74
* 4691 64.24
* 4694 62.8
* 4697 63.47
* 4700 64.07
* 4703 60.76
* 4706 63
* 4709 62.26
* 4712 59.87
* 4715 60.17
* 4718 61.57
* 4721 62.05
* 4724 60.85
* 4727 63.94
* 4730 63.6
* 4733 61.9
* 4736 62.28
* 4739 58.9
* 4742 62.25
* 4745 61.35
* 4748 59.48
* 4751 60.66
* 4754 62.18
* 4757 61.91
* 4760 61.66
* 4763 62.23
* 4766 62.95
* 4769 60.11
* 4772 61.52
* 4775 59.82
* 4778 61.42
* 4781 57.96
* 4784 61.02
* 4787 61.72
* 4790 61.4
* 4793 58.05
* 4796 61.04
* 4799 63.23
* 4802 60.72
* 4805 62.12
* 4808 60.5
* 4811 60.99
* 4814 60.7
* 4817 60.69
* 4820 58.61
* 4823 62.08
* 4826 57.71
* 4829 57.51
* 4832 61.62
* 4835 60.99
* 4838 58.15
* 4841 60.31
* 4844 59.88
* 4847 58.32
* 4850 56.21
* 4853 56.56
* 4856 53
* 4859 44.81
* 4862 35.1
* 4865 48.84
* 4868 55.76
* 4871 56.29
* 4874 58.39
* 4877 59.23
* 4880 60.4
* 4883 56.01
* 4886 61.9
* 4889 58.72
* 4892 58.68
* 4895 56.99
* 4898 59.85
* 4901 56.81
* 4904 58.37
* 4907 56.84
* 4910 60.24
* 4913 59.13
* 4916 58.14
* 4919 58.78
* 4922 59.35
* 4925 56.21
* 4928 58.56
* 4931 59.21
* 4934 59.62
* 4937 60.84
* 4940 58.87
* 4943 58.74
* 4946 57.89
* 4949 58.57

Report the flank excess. 0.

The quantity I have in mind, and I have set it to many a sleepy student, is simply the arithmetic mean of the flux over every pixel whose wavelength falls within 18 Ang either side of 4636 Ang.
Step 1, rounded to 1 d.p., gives 62.2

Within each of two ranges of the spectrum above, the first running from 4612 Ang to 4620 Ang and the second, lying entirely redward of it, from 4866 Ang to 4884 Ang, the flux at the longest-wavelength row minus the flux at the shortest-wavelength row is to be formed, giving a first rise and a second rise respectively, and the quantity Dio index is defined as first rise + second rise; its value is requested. 2.7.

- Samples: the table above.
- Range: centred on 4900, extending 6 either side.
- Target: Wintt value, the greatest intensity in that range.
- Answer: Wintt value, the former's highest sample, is 59.85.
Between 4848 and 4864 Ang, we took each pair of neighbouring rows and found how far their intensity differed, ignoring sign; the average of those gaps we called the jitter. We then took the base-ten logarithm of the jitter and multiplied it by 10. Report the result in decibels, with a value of 7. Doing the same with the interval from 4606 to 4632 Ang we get 3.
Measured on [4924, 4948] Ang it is 0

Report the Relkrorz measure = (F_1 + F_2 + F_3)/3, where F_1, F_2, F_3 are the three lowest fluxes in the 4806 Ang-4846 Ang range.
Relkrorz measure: 58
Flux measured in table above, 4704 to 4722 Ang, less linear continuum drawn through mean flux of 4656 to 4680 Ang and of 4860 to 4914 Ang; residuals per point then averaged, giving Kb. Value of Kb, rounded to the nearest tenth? -0.1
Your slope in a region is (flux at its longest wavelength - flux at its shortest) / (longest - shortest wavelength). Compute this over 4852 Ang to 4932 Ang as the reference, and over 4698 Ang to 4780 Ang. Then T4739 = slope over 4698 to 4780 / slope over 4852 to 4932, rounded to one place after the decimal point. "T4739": -1.0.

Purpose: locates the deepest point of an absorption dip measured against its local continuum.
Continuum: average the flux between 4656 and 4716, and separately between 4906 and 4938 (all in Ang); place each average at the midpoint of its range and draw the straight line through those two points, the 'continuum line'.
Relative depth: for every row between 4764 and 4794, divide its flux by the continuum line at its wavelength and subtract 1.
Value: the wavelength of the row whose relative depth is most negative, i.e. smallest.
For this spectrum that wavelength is 4781 Ang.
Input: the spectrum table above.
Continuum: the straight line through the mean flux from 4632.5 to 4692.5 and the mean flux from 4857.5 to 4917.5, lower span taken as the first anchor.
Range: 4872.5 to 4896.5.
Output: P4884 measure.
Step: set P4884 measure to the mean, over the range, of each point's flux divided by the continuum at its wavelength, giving 1.05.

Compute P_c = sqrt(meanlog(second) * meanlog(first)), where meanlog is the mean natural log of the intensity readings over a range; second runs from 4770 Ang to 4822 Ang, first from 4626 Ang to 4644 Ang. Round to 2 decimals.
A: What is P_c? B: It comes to 4.12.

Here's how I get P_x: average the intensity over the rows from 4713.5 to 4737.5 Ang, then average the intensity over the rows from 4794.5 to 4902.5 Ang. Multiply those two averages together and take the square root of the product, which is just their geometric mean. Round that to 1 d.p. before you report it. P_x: 59.9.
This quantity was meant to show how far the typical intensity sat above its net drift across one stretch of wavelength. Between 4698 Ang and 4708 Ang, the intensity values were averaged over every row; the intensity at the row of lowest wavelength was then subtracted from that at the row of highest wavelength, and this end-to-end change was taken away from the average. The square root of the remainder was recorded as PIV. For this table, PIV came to 7.98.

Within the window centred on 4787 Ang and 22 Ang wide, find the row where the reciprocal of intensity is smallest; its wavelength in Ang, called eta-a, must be 4787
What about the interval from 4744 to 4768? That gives 4766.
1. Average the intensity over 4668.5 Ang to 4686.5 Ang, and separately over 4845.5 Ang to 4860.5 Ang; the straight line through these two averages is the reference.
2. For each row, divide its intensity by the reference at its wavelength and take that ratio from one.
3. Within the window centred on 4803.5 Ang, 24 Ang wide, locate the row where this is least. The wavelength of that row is 4799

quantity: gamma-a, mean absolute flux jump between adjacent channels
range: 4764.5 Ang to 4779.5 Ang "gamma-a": 1.9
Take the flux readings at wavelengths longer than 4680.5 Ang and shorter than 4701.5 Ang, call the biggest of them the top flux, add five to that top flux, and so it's 69.2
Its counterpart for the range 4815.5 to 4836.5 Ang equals 67.1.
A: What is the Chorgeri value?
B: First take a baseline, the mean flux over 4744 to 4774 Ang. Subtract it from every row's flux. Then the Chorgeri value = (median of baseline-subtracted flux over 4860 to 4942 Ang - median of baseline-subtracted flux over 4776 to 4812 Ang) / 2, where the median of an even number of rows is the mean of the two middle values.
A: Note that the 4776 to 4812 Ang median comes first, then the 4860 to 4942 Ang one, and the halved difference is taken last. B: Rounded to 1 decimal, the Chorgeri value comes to -1.2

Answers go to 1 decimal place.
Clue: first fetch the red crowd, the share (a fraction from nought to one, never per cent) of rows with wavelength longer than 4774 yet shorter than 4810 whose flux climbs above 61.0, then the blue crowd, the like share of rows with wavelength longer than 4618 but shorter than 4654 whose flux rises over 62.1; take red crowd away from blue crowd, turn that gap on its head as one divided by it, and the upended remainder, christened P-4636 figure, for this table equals -12.0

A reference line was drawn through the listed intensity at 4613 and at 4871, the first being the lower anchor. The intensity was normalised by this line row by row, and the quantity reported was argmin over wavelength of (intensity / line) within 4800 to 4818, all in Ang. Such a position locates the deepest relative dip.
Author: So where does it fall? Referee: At 4808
